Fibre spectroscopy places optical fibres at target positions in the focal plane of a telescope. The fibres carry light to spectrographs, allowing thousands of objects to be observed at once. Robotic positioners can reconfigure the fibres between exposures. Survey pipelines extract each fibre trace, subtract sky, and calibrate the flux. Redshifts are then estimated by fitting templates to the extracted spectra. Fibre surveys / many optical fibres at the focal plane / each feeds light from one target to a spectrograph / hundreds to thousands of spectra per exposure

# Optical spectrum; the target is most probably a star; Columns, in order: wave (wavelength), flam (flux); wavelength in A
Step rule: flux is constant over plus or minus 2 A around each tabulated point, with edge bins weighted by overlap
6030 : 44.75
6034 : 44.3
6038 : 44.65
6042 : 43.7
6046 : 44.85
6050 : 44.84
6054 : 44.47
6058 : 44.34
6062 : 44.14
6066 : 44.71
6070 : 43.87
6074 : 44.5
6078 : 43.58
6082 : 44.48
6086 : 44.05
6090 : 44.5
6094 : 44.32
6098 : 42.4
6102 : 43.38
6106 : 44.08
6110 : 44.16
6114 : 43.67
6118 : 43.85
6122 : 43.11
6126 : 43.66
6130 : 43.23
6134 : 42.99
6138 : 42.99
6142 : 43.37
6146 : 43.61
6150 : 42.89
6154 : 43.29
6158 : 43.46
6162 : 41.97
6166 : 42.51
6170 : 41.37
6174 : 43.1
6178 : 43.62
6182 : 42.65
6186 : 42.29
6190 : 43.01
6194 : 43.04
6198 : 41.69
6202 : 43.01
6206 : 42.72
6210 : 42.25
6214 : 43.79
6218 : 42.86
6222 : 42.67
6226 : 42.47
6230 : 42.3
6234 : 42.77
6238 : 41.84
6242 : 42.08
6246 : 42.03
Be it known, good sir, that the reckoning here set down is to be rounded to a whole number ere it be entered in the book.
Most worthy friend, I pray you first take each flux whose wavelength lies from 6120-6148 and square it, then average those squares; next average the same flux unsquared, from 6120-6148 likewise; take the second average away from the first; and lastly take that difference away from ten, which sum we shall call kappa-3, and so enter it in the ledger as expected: -1820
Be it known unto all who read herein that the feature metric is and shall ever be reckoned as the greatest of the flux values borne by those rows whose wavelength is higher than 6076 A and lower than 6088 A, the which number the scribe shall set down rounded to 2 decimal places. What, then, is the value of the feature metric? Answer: 44.48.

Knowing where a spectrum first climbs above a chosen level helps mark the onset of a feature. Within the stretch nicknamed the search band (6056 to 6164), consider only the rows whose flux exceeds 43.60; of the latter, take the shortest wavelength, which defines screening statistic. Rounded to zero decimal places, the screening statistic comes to 6058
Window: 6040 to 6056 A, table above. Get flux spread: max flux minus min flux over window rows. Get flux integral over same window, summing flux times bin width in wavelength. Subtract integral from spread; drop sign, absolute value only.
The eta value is 710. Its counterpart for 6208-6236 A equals 1195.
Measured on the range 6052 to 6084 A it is 1415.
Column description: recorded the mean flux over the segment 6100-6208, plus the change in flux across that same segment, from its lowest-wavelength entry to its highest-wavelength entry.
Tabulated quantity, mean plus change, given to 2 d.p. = 42.40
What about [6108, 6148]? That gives 42.91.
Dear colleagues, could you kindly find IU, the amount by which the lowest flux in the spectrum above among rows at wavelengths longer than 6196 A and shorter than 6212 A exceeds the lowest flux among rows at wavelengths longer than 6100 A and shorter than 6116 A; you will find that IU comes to -1.7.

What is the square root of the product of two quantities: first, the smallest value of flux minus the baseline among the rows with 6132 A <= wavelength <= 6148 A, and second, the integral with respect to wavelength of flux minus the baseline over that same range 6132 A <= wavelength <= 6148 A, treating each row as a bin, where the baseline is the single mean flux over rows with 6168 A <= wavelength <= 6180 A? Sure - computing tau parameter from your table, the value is 1.6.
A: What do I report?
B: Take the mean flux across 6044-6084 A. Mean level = 44.4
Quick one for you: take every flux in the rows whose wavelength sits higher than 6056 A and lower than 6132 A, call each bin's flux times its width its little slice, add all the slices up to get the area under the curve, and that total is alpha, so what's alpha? 3336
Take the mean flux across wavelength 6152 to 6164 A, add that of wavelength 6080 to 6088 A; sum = 87.2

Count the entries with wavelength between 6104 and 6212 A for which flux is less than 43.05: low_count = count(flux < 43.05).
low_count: 14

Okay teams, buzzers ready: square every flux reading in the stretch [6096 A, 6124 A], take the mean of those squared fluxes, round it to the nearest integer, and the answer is 1894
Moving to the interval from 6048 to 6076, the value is 1972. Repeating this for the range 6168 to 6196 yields 1826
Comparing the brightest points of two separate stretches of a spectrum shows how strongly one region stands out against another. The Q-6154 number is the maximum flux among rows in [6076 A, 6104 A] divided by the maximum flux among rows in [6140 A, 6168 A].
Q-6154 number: 1.02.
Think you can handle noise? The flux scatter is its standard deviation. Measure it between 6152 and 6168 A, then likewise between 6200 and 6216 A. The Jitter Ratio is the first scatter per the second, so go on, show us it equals 1.1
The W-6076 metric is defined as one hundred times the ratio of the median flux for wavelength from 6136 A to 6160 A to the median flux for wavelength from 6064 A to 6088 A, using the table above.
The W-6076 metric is 97.9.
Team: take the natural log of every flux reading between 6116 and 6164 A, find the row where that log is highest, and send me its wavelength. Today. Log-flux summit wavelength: 6118 A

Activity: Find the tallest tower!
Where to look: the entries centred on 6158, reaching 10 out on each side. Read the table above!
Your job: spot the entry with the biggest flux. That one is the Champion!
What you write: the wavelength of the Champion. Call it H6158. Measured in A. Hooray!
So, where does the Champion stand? 6158 A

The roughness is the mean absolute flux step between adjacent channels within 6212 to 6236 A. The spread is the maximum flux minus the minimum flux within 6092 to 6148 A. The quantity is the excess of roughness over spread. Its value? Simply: -1.5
